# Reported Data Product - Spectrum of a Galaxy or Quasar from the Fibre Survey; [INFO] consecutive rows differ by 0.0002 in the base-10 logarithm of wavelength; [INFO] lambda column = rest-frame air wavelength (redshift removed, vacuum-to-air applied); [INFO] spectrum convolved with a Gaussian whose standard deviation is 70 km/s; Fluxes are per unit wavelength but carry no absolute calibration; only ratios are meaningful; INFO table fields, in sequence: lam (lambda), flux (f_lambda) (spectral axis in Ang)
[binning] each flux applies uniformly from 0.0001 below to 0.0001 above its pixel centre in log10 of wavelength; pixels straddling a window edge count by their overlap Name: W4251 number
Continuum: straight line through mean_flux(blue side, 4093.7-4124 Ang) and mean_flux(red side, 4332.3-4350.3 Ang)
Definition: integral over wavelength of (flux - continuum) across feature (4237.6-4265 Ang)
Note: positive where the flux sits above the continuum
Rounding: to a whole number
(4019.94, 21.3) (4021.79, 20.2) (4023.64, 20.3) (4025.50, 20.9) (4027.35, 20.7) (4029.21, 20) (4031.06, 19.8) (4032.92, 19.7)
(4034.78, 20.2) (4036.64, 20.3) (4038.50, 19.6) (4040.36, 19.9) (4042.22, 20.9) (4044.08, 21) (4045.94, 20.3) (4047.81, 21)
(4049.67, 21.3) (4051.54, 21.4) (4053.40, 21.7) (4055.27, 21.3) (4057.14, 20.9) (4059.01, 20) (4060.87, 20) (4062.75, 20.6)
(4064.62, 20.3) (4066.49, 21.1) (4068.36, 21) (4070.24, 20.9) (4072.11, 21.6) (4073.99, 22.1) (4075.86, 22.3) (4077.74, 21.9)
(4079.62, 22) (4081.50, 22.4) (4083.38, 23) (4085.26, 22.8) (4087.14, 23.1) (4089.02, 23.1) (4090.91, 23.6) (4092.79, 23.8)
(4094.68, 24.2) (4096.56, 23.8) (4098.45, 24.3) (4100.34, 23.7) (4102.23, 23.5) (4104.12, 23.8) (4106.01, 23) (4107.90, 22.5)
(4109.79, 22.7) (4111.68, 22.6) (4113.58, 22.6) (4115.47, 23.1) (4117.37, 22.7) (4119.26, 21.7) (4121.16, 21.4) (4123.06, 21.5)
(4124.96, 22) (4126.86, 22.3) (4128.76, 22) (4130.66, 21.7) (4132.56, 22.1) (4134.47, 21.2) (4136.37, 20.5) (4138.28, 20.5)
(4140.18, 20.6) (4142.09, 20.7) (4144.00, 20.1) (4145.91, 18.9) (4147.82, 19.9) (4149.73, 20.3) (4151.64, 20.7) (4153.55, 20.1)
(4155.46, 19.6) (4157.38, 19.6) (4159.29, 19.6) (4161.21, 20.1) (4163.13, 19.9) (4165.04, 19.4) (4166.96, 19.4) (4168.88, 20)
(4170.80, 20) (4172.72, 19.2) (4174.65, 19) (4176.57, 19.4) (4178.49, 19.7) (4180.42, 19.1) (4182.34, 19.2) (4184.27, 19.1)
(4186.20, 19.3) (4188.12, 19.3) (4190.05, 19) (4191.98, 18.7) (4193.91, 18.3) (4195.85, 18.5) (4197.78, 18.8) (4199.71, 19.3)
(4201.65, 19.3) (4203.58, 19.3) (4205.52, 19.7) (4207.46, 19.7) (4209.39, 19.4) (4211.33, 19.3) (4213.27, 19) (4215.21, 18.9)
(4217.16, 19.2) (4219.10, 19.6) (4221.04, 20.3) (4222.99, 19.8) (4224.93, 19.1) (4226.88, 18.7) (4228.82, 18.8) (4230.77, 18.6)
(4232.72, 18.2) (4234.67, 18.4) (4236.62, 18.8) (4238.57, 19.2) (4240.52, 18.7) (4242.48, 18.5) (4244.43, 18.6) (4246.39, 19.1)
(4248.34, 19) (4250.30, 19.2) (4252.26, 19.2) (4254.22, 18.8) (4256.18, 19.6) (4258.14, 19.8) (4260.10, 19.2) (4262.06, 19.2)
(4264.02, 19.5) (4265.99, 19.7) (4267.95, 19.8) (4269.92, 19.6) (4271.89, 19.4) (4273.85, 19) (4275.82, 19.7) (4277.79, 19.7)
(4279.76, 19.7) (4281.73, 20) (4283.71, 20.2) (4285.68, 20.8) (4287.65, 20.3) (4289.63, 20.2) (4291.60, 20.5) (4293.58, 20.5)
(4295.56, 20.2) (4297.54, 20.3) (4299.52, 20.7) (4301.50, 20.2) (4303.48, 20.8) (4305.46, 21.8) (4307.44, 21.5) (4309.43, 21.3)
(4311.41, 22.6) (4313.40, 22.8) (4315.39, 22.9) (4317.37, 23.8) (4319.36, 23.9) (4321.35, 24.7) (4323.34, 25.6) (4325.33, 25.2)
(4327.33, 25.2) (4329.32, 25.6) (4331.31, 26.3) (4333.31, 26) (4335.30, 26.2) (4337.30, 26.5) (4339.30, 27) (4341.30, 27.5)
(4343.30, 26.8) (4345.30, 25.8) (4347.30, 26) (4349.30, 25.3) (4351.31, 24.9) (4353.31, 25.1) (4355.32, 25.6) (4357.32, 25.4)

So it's -162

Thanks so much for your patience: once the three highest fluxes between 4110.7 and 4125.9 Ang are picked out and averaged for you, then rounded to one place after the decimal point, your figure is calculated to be 22.8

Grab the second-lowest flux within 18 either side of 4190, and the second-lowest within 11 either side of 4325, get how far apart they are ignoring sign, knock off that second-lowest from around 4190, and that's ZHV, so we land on -13.2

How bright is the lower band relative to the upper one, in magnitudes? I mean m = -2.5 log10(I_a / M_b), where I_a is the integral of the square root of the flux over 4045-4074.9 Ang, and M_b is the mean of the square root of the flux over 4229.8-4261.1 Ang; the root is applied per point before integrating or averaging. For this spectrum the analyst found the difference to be -3.745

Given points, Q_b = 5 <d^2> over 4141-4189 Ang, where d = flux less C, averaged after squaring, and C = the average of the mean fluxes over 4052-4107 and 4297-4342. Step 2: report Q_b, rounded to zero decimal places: 59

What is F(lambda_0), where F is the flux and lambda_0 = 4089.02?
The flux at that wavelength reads 23.1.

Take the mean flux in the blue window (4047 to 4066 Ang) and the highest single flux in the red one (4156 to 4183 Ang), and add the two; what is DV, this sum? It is 41.0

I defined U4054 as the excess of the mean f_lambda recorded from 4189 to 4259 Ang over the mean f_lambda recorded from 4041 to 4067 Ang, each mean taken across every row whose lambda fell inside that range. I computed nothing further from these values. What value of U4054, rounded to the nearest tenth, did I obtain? -1.8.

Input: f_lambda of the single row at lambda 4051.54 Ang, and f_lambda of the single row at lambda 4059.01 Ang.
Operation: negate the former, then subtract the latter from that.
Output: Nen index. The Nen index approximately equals -41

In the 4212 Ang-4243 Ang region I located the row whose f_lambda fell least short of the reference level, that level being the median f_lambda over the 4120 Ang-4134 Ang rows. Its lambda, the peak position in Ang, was 4221.04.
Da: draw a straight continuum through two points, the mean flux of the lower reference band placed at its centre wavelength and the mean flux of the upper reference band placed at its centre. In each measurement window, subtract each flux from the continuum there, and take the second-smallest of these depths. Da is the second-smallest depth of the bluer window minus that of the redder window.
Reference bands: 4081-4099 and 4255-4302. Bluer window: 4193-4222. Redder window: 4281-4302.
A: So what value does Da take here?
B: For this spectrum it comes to 2.4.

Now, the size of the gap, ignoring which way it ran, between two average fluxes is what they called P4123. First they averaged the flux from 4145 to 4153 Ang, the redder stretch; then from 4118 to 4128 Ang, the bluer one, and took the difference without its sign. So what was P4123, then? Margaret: 1.8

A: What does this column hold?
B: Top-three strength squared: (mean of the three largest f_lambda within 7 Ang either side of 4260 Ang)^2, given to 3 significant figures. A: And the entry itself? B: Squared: 388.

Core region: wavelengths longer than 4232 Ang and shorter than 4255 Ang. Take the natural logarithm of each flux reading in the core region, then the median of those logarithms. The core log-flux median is 2.93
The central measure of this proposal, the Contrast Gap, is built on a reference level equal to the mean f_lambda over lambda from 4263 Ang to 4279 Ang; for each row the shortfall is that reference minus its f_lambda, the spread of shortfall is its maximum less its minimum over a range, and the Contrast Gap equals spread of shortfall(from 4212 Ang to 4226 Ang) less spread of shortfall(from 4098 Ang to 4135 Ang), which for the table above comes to -1.7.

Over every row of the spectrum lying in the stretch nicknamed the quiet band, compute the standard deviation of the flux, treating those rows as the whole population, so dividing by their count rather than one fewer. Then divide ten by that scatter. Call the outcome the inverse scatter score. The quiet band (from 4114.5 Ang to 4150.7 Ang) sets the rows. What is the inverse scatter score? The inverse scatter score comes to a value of 10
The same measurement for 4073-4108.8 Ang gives 14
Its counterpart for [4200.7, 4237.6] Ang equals 20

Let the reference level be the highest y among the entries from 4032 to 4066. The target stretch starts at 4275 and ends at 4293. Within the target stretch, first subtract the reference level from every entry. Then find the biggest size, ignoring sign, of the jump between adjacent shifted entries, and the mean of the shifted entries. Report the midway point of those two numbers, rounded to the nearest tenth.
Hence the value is -0.5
